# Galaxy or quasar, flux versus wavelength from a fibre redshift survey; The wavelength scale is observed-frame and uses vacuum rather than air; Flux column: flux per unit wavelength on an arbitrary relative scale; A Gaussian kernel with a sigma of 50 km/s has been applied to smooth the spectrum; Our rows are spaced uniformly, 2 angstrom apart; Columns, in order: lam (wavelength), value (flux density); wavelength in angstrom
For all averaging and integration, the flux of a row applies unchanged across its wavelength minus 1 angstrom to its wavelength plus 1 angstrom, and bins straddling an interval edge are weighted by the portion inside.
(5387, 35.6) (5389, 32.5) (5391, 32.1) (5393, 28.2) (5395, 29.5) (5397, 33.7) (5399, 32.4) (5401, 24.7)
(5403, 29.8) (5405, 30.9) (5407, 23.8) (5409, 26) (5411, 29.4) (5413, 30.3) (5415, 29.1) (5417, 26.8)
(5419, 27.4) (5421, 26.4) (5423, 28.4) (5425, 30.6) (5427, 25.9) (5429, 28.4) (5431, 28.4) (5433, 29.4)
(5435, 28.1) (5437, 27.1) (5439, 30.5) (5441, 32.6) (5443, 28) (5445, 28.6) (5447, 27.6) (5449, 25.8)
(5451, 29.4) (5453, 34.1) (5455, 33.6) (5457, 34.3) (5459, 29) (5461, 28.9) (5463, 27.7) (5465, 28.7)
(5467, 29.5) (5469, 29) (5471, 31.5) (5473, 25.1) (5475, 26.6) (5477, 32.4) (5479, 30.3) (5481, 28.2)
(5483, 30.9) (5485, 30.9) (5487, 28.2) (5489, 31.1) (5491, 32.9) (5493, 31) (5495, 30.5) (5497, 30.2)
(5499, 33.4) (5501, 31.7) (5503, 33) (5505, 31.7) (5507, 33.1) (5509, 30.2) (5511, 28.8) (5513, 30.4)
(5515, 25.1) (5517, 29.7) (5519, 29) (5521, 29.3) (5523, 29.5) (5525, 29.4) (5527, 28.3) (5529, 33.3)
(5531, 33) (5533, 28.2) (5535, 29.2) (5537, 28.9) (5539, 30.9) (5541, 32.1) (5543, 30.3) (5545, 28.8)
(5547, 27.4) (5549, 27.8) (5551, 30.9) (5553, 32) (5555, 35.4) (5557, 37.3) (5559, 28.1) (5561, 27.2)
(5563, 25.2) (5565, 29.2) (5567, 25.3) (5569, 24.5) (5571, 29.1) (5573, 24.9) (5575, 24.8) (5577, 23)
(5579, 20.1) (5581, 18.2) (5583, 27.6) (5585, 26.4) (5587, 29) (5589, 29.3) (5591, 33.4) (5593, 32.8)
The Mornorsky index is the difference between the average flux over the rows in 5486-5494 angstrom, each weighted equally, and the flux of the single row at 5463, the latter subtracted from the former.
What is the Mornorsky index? 3.1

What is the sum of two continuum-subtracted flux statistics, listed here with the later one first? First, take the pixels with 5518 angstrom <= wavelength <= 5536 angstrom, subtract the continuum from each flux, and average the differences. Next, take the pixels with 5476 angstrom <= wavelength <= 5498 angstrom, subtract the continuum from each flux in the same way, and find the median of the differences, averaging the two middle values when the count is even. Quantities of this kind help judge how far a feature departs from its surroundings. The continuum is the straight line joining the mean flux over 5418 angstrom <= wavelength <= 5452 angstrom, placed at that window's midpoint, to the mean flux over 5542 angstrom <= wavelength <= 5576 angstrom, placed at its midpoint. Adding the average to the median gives 3.7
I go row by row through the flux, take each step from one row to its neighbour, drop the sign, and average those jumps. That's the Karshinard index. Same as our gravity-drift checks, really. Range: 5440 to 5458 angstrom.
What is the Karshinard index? 2.2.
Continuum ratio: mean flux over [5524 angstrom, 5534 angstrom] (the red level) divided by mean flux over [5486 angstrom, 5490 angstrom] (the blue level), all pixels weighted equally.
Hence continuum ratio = 1.03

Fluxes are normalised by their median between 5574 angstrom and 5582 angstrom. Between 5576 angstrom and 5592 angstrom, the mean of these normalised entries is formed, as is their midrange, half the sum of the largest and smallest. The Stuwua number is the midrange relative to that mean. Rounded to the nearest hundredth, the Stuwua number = 1.00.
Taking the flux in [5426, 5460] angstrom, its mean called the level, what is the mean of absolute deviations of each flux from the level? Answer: 2.1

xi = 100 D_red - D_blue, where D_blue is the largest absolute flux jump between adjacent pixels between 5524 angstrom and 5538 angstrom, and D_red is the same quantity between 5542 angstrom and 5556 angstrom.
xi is 335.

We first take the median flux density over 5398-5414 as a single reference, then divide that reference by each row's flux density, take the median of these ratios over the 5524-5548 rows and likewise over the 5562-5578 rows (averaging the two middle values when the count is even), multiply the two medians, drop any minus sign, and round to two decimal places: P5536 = 1.19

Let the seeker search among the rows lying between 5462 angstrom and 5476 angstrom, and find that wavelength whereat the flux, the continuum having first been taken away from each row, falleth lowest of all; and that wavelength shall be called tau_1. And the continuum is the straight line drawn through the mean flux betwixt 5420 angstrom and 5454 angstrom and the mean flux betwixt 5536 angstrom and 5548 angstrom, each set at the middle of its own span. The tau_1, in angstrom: 5473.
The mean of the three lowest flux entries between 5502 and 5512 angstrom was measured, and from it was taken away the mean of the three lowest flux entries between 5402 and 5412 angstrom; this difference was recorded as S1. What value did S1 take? 3.8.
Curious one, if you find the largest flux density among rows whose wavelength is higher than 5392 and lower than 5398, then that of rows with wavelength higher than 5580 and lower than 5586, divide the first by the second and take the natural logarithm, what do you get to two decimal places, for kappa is 0.20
